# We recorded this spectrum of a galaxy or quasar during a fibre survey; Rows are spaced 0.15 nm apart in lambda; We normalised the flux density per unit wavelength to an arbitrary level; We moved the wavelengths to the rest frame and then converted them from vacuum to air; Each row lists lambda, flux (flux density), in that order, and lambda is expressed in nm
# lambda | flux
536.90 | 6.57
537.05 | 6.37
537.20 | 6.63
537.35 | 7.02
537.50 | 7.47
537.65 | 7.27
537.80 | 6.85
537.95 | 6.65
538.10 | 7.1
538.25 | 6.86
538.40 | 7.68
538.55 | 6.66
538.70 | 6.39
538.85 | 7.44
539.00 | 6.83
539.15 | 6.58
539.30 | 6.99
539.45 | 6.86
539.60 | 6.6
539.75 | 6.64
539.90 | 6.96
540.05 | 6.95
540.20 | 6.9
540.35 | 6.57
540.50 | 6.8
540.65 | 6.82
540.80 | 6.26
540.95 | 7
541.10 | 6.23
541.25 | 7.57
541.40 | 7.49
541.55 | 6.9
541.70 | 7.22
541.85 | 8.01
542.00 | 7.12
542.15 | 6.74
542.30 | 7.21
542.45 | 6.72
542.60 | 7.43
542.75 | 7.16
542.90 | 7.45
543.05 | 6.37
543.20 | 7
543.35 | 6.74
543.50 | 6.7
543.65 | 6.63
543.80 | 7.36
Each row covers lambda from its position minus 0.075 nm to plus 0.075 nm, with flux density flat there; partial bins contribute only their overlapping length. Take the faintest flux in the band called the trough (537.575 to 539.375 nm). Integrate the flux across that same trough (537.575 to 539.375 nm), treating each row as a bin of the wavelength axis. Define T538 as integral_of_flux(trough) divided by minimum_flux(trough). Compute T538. 2.0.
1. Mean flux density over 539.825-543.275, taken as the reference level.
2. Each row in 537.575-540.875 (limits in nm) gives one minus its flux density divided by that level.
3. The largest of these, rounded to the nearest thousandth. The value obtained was 0.105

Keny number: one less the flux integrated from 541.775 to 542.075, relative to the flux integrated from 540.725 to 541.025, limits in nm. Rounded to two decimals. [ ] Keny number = -0.14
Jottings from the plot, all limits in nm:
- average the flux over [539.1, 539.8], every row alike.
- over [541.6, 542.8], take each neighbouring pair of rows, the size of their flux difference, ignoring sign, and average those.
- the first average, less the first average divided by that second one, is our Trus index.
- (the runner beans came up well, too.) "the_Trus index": -5.1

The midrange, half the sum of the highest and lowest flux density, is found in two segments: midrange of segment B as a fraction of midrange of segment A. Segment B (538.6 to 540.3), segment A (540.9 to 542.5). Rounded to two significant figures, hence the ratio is 0.97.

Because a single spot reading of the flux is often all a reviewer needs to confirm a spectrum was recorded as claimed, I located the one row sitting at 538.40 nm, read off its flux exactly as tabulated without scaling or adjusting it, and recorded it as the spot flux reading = 7.68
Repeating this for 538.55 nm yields 6.66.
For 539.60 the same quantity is 6.6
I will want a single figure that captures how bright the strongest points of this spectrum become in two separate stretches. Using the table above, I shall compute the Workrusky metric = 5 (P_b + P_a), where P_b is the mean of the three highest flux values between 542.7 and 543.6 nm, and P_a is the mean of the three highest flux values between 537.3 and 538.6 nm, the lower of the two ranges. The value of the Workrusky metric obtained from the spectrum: 73.4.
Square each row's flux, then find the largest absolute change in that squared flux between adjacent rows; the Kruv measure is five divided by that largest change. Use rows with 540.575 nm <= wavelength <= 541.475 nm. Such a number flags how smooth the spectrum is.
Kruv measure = 0.27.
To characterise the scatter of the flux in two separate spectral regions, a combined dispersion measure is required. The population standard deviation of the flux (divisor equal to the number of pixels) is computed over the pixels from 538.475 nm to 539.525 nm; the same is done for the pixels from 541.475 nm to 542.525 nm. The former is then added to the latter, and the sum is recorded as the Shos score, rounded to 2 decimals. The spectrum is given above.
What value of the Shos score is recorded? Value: 0.72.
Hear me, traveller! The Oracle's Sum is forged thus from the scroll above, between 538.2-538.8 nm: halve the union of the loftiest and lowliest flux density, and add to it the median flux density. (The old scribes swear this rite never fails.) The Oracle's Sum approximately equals 13.8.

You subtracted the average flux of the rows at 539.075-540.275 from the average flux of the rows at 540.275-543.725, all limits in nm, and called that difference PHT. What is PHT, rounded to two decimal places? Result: 0.15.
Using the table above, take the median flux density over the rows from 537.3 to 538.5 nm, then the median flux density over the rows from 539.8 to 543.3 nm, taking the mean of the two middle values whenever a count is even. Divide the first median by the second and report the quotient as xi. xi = 1.01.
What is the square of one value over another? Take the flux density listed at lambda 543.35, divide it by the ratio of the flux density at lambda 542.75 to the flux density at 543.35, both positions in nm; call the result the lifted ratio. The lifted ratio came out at 6.3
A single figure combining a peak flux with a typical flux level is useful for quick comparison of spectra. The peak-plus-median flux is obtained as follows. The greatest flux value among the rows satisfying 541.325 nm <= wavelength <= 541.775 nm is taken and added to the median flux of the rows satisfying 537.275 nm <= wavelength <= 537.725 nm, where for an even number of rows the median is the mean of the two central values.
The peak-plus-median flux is 14.8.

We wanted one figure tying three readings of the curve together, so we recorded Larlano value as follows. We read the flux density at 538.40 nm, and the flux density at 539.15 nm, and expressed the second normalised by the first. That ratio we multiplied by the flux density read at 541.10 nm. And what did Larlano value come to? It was 5.3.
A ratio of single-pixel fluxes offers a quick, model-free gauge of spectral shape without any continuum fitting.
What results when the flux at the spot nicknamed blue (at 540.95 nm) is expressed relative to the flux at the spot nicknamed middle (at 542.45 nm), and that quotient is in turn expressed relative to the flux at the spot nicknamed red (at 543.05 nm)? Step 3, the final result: 0.1635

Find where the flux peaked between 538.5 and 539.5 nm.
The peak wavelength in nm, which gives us 538.85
